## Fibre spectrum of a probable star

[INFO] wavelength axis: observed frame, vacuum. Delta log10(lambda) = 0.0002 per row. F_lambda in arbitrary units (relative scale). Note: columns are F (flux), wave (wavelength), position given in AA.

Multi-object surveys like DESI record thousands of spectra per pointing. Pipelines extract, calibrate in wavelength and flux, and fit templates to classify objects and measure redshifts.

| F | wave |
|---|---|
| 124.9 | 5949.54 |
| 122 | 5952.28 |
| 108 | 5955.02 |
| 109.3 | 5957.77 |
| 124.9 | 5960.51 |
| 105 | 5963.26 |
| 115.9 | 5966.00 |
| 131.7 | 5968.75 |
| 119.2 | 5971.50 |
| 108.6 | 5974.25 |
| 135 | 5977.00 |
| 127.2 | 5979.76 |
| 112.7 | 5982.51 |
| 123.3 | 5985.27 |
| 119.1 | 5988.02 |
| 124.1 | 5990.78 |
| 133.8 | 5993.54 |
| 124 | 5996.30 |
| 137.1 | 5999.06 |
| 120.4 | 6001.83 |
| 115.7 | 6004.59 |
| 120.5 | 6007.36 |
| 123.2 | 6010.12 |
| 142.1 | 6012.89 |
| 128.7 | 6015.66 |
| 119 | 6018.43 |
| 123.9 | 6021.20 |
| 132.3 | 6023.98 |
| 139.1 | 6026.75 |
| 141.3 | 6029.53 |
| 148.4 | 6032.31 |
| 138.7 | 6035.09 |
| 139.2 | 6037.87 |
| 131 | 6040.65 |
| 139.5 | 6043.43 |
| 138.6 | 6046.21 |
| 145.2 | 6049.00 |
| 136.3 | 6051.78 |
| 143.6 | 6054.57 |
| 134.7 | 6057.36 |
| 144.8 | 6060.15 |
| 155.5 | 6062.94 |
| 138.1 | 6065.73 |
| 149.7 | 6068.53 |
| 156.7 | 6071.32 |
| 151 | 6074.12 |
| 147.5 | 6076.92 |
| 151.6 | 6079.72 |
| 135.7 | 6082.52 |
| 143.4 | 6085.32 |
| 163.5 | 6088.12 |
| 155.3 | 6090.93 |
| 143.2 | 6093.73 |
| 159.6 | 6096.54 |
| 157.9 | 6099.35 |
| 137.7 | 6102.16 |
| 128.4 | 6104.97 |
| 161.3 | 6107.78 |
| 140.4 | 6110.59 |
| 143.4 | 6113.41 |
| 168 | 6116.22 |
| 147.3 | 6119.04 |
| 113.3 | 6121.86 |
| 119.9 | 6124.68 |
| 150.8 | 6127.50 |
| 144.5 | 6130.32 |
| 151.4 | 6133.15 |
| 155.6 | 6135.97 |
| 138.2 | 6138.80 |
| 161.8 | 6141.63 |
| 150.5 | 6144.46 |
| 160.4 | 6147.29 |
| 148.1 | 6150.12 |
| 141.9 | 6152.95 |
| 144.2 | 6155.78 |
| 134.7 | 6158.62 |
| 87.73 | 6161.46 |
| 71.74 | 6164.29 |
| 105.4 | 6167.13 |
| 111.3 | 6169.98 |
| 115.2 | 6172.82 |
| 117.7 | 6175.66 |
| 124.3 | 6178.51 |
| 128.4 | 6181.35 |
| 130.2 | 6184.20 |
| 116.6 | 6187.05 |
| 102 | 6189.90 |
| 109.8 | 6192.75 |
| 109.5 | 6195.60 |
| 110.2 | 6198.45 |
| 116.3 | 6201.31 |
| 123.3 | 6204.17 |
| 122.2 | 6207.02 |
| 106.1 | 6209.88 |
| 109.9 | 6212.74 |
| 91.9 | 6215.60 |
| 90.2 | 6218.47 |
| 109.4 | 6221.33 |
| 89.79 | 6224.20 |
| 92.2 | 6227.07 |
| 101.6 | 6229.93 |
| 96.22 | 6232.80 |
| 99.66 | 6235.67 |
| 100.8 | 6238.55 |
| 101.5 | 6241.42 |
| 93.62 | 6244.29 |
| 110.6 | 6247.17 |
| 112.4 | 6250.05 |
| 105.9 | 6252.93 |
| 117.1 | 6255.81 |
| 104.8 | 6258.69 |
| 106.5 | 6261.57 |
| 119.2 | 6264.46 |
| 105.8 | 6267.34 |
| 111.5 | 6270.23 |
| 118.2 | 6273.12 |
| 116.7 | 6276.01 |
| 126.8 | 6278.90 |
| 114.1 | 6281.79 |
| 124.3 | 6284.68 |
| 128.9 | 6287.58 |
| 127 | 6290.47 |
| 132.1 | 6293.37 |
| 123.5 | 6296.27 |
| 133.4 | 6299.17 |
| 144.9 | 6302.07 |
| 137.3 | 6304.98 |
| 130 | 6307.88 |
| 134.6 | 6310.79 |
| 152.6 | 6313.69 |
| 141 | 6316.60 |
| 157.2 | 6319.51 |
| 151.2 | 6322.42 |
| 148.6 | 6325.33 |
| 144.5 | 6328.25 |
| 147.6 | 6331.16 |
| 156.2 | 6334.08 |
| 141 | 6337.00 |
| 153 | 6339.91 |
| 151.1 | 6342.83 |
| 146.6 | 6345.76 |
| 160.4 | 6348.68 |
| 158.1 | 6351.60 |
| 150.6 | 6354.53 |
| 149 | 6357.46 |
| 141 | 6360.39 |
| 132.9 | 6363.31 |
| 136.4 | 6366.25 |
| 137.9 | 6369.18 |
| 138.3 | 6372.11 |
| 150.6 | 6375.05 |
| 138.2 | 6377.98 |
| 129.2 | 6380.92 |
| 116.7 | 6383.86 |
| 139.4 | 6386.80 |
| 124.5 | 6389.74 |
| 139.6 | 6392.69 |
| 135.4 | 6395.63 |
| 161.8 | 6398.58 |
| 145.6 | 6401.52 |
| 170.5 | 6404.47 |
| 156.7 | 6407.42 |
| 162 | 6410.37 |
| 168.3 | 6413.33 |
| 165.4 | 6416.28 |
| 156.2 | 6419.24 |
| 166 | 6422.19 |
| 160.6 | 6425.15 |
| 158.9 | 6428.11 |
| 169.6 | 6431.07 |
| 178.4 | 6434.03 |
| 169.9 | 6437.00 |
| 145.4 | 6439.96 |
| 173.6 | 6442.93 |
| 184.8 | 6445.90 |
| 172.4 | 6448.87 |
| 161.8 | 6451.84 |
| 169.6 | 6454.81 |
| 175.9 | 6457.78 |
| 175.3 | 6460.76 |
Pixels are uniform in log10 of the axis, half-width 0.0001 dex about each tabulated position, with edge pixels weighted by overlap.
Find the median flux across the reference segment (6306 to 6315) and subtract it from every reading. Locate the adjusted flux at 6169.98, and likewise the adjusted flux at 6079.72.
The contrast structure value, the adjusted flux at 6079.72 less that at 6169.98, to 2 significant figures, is 40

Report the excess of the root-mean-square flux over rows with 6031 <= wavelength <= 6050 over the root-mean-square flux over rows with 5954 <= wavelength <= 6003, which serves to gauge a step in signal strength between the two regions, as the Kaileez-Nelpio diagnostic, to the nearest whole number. 19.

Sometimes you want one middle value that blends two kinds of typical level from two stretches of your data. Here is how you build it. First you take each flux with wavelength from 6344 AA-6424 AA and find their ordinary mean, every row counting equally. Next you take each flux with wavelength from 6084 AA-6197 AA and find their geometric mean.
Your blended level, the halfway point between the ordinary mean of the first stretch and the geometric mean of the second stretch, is 140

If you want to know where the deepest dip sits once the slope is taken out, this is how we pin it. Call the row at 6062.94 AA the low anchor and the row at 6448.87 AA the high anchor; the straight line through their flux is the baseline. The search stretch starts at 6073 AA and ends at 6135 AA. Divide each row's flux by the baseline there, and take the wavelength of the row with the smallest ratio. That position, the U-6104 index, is 6121.86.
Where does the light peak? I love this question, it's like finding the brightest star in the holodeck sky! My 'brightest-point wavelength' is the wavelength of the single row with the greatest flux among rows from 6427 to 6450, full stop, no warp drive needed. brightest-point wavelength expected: 6445.90 AA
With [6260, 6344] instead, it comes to 6319.51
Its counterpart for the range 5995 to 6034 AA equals 6032.31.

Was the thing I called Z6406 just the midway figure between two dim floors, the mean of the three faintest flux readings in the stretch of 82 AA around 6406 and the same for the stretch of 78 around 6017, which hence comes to 120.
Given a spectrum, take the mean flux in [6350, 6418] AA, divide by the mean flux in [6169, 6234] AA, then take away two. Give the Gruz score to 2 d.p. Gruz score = -0.67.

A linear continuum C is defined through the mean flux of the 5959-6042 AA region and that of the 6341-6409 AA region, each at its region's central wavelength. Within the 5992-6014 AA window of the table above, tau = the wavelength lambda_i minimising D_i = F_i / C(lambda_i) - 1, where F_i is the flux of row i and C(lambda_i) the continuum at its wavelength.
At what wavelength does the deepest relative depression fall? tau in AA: 6004.59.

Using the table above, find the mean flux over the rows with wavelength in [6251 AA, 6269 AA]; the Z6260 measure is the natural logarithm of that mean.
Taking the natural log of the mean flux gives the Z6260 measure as 4.7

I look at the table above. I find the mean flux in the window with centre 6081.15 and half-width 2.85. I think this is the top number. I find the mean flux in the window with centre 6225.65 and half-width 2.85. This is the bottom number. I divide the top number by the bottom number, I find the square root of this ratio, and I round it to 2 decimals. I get 1.26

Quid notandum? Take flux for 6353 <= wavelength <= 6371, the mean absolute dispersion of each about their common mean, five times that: 28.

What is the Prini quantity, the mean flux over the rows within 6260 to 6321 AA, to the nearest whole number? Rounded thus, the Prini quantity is 128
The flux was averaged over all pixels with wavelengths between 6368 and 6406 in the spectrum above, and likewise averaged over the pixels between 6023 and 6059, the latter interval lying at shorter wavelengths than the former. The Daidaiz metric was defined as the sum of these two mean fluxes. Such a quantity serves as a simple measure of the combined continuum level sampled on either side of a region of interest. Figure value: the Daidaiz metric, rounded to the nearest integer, 280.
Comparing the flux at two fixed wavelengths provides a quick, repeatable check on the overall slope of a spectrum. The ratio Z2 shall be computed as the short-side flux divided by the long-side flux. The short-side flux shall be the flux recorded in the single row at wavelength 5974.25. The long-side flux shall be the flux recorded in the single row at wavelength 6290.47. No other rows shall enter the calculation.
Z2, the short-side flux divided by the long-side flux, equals 0.86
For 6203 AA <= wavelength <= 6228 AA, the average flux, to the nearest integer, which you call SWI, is 104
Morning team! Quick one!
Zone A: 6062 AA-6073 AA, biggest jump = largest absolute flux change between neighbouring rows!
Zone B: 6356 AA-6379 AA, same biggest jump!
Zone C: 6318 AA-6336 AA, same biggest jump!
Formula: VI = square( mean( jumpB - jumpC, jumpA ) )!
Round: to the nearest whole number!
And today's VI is 112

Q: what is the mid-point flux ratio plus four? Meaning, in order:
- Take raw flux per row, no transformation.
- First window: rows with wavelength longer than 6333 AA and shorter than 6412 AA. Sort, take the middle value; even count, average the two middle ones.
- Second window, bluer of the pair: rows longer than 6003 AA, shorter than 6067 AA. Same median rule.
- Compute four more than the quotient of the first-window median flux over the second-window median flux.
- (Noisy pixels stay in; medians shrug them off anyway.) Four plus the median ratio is 5.05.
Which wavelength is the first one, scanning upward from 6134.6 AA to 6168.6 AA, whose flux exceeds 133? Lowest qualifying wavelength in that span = 6135.97 AA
